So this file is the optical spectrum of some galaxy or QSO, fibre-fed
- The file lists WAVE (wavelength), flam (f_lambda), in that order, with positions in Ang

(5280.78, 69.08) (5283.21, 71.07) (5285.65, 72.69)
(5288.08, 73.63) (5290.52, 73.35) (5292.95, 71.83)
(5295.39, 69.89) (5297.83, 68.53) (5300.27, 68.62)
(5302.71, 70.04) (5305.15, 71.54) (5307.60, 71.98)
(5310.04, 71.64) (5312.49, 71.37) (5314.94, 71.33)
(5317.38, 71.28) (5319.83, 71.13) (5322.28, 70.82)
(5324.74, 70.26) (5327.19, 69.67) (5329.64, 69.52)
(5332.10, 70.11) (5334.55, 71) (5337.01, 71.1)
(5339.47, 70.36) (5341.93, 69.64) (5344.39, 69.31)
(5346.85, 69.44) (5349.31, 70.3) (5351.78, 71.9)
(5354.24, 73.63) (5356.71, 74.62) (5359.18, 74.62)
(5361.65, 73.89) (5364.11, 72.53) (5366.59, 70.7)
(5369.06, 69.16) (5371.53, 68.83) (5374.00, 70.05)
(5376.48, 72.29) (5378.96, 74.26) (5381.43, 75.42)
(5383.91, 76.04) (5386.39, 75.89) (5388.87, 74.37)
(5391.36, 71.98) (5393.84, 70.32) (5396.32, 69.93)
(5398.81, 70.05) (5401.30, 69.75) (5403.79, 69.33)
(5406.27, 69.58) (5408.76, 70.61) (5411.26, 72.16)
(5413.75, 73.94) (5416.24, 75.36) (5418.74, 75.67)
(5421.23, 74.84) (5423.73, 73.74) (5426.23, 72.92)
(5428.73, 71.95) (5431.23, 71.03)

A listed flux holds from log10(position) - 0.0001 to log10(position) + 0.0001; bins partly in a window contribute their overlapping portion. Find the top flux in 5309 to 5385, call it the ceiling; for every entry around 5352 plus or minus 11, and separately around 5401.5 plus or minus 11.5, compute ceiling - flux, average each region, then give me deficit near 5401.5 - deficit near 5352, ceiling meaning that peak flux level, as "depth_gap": 1.5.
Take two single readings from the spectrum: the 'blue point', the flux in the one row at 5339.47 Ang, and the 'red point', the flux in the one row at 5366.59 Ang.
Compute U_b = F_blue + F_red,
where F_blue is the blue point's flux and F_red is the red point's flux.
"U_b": 141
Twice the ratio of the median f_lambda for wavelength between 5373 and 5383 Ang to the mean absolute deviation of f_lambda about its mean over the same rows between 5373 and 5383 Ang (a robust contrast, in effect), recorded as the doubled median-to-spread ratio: 80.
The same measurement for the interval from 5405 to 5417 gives 78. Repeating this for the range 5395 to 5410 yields 434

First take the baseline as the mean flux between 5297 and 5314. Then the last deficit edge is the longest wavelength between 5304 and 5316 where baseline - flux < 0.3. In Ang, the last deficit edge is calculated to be 5314.94 Ang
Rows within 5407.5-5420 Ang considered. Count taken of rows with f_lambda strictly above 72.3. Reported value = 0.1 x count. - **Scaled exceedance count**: 0.30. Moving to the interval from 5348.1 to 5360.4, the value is 0.30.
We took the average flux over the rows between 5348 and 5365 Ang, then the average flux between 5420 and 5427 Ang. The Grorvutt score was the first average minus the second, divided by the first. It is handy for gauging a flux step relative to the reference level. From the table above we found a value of -0.010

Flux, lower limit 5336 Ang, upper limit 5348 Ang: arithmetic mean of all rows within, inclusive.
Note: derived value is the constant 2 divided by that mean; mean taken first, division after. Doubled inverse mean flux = 0.0286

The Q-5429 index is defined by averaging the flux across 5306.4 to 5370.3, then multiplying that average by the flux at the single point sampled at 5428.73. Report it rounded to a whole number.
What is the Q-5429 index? 5123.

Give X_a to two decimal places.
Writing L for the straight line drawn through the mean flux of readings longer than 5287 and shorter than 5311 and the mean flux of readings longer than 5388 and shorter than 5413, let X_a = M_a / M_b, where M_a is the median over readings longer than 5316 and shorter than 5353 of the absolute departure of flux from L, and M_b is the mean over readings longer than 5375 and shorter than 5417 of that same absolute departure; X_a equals 0.33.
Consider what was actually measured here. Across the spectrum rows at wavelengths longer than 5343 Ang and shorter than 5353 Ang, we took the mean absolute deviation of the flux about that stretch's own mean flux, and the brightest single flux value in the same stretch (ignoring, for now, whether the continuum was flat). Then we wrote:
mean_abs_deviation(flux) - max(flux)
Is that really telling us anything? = -71.0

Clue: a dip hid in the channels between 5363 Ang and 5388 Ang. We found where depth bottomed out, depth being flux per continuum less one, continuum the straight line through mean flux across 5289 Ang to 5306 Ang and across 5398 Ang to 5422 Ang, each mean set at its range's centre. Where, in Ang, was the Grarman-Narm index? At 5371.53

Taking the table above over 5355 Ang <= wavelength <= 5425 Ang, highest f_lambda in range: 76.04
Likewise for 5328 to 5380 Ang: 74.62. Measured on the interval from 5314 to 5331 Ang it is 71.33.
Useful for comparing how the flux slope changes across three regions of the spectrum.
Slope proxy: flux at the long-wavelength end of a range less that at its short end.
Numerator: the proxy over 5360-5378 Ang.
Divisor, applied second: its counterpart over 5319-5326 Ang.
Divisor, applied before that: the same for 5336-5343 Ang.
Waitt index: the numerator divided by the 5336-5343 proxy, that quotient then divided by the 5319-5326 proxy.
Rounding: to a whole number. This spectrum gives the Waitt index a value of -1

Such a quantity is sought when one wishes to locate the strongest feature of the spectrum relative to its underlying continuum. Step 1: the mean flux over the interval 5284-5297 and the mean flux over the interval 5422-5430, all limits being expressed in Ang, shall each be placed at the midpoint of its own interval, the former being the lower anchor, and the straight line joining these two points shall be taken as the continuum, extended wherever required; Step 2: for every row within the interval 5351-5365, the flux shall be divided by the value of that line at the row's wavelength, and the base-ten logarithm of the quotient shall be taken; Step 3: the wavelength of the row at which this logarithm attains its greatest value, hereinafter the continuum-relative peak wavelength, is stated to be 5356.71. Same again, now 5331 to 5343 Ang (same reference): 5337.01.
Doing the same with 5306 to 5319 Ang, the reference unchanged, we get 5307.60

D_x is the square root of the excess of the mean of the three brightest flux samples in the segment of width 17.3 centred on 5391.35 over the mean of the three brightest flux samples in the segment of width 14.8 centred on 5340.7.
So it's 2.1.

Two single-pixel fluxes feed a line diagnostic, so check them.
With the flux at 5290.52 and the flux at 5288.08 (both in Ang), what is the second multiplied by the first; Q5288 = 5401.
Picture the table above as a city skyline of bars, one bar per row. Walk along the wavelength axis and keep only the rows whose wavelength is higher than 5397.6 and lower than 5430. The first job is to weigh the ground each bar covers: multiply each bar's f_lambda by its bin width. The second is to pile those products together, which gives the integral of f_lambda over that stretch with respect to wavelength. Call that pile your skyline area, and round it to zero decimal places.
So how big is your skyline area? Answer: 2343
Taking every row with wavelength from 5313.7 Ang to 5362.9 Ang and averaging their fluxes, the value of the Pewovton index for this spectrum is 71.2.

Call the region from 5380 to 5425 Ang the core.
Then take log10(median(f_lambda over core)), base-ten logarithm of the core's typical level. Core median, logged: 1.86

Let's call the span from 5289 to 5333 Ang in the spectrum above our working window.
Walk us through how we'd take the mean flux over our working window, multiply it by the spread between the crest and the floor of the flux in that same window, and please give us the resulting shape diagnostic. 341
